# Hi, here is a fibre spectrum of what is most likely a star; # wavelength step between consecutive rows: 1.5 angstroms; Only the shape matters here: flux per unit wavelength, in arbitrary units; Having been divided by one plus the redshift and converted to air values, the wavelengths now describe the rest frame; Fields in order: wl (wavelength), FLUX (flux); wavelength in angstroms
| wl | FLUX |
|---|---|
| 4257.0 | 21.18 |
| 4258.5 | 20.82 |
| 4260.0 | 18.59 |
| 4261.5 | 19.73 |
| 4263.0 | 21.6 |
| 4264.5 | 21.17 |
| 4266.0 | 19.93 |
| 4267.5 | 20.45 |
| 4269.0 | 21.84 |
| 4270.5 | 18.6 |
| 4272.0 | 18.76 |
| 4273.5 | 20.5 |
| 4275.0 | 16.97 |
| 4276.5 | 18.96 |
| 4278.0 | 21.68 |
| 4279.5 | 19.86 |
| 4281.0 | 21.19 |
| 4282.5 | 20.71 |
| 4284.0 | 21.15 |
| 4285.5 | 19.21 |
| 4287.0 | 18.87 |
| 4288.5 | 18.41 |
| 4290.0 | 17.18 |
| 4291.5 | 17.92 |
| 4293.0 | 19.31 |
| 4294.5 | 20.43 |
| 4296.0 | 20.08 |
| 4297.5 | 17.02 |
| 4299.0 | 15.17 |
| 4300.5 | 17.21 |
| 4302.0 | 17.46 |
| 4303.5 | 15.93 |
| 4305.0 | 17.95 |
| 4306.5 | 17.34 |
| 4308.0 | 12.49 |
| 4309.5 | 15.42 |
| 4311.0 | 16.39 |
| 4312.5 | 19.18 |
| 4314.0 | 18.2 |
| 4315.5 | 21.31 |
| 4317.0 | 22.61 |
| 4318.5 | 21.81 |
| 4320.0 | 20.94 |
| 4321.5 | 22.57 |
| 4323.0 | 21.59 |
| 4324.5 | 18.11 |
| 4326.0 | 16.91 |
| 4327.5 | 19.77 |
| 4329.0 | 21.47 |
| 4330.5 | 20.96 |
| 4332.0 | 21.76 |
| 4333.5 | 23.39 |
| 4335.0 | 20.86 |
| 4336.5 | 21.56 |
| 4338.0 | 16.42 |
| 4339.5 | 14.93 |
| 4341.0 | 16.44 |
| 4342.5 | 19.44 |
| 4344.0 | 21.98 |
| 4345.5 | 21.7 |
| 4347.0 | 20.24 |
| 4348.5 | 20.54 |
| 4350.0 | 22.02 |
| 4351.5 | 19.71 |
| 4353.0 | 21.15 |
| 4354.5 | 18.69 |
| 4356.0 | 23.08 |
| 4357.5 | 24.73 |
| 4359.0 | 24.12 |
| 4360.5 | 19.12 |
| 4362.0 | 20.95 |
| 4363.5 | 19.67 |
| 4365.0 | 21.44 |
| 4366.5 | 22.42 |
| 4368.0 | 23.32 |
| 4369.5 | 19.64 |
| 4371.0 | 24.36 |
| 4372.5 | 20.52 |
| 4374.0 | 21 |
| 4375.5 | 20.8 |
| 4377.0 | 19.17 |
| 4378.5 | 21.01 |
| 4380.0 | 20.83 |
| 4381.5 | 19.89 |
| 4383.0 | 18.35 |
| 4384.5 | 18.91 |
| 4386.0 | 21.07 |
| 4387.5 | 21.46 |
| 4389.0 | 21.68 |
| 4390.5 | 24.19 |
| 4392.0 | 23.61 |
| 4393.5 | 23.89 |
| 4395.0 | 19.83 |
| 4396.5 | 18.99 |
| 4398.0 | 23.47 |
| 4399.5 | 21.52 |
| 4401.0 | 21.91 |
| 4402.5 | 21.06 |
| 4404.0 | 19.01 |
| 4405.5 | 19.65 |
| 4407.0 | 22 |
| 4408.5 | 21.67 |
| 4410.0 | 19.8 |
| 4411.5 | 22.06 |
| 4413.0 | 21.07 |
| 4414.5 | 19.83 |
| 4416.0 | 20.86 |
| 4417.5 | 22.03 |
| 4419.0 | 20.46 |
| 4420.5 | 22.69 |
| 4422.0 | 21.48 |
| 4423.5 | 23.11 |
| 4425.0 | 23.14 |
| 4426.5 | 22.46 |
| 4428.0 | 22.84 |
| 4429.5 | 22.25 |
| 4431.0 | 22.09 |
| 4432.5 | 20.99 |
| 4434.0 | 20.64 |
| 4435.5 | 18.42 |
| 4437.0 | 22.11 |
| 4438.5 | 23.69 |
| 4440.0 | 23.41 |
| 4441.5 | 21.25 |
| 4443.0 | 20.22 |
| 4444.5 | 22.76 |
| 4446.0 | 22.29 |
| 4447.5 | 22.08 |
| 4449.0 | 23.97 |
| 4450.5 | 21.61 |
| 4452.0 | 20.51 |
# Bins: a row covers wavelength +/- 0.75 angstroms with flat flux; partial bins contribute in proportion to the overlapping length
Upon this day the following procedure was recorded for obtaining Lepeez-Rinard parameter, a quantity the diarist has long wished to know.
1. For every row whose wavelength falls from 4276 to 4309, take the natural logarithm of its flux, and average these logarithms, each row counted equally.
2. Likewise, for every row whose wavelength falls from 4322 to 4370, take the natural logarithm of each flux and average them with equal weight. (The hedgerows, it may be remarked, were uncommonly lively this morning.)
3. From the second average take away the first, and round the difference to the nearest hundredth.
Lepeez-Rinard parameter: 0.11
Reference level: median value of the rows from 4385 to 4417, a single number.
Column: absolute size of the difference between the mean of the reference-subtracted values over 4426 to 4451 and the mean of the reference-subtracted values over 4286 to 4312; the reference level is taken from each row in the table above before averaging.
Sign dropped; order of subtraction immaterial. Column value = 4.6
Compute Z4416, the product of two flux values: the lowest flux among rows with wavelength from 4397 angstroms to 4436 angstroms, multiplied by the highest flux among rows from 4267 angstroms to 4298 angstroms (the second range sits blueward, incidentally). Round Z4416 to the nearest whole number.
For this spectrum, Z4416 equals 402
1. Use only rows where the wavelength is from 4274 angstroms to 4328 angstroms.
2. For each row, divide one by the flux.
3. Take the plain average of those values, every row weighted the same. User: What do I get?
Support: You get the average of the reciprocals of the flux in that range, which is 0.0540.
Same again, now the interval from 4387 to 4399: 0.0455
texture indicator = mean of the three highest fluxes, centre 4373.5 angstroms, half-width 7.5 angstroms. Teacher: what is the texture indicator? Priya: 23.4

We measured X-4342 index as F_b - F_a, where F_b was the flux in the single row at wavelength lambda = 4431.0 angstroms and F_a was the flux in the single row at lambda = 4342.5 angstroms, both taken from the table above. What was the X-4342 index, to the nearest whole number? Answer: 3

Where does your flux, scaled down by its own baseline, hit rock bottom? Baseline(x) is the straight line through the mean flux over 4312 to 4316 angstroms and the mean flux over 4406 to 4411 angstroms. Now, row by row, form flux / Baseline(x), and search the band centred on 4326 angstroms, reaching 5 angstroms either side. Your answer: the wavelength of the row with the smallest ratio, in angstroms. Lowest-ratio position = 4326.0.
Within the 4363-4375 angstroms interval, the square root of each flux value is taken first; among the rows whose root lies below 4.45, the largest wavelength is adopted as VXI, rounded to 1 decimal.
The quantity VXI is 4369.5 angstroms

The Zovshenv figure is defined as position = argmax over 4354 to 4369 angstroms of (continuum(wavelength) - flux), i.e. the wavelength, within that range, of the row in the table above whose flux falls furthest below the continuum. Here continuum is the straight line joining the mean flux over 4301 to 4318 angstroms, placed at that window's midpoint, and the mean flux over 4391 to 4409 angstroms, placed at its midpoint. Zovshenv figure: 4354.5 angstroms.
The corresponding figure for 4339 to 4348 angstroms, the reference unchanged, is 4339.5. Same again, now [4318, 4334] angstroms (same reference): 4326.0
